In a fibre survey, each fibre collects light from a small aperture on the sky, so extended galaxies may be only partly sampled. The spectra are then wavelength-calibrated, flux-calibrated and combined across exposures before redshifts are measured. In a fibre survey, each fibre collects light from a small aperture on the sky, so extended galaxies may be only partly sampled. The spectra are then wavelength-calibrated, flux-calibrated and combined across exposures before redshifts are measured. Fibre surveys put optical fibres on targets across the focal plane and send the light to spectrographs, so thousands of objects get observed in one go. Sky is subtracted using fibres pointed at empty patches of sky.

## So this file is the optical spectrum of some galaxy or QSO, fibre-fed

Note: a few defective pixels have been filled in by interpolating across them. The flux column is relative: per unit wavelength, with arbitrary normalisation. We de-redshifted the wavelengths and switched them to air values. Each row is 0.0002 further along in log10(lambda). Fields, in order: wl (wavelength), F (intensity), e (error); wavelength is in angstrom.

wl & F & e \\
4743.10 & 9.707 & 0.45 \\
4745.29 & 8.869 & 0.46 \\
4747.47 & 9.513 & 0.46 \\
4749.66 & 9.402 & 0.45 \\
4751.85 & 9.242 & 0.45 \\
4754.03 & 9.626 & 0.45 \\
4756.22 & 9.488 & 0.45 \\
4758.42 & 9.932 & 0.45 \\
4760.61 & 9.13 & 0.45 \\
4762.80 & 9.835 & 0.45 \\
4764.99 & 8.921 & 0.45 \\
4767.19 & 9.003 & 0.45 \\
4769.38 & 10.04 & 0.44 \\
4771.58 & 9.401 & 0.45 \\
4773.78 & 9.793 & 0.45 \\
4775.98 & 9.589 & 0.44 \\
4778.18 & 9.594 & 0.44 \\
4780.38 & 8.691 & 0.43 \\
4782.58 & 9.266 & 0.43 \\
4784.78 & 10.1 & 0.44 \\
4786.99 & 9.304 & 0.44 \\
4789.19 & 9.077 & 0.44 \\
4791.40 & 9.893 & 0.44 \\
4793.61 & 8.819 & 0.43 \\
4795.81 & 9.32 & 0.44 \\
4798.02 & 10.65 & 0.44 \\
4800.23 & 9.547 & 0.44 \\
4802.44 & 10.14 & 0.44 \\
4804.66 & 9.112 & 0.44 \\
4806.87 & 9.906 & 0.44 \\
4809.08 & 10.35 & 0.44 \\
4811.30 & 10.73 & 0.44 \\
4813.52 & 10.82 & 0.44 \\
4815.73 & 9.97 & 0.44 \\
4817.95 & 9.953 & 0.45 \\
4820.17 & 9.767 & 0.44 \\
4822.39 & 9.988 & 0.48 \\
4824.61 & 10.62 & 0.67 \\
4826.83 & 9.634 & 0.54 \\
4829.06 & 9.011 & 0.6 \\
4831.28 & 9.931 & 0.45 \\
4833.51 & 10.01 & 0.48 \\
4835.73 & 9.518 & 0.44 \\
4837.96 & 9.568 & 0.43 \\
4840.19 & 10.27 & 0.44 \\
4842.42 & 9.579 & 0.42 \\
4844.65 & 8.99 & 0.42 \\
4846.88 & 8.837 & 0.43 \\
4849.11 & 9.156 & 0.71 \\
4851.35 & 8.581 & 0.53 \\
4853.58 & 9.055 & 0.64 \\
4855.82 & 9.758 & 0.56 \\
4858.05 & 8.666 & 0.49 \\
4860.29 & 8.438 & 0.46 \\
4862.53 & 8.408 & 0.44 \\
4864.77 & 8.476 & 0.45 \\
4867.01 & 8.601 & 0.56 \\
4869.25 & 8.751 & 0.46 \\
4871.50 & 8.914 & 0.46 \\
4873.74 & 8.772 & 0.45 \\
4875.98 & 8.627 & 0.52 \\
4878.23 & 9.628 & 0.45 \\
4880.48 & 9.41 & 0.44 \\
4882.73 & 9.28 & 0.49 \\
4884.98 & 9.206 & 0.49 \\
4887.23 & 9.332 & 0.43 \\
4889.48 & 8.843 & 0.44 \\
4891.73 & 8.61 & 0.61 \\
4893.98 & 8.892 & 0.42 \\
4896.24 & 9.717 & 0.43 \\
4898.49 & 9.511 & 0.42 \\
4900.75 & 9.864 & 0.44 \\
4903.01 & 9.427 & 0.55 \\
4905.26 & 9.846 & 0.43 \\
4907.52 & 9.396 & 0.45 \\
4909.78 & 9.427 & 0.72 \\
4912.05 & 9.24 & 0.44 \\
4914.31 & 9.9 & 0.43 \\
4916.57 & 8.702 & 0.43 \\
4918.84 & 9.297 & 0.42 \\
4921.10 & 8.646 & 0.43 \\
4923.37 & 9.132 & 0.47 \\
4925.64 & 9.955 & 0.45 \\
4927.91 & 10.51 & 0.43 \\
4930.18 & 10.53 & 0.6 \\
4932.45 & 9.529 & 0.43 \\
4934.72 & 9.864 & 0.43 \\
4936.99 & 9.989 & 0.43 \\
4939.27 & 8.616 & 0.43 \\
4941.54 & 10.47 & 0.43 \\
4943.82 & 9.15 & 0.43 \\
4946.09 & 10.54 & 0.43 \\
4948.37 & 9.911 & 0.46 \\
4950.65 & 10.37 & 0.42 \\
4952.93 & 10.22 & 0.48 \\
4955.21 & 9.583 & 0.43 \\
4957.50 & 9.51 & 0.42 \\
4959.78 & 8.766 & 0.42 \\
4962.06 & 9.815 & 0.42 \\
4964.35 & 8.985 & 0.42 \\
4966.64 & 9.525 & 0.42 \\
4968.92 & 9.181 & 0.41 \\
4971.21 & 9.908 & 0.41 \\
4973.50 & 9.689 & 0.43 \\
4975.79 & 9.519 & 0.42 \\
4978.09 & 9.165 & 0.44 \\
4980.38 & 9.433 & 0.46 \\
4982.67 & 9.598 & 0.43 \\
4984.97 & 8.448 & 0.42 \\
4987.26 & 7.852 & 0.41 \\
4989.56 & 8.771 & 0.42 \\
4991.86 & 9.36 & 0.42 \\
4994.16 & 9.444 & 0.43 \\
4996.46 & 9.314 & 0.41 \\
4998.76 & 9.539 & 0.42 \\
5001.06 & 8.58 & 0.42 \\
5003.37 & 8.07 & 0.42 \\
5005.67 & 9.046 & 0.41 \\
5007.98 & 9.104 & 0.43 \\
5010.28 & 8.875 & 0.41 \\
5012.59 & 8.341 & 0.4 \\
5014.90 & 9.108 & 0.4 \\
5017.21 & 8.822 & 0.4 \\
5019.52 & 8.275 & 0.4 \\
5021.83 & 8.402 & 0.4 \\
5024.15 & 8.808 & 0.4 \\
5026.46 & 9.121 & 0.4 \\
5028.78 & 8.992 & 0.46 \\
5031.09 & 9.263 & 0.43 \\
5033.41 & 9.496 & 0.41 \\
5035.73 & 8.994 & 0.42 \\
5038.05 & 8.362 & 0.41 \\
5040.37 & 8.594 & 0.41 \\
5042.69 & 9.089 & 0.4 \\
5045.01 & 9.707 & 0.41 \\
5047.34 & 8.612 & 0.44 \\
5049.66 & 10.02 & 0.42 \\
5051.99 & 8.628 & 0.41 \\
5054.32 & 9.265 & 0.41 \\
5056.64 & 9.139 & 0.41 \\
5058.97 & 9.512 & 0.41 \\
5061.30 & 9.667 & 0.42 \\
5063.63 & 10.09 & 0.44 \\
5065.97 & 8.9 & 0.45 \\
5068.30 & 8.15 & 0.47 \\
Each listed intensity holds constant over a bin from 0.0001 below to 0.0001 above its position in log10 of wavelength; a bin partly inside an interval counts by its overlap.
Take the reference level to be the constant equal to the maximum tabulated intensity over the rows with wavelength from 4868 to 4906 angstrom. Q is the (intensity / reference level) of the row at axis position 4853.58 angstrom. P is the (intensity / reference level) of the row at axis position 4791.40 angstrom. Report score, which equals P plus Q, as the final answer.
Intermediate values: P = 1.00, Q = 0.92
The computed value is 1.92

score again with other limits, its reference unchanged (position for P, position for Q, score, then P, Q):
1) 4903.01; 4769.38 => 1.97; 0.96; 1.02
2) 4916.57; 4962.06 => 1.88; 0.88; 1.00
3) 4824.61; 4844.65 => 1.99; 1.08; 0.91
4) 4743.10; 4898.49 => 1.95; 0.98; 0.96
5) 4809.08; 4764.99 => 1.95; 1.05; 0.90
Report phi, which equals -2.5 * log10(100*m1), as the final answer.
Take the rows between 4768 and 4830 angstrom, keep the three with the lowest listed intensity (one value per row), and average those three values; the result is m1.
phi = -7.366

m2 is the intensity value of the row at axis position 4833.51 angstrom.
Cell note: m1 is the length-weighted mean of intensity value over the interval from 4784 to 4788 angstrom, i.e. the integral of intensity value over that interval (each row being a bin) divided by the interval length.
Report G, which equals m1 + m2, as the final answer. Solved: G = 19.7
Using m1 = 9.7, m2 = 10.01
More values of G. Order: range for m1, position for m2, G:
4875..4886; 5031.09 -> 18.5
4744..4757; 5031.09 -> 18.6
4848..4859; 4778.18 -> 18.6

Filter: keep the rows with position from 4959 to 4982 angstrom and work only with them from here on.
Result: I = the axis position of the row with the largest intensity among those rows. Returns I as 4971.21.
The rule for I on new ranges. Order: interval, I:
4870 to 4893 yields 4878.23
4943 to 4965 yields 4946.09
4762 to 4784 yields 4769.38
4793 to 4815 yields 4813.52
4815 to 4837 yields 4824.61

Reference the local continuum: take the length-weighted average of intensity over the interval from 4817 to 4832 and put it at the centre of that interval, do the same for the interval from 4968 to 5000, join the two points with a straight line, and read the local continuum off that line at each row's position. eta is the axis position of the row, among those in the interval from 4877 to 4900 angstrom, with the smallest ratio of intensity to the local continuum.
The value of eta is 4891.73 angstrom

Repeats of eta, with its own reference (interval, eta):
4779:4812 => 4780.38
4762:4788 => 4780.38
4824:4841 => 4829.06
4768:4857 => 4780.38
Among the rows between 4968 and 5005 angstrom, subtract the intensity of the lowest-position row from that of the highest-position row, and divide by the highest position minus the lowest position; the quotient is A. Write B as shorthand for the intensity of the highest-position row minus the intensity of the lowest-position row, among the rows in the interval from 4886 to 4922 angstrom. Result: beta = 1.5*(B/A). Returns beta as 32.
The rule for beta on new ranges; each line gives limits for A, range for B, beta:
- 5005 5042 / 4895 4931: -94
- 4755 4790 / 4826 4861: 144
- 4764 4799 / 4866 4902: 36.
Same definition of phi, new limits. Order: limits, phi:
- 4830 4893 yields -7.316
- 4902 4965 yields -7.343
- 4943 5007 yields -7.274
